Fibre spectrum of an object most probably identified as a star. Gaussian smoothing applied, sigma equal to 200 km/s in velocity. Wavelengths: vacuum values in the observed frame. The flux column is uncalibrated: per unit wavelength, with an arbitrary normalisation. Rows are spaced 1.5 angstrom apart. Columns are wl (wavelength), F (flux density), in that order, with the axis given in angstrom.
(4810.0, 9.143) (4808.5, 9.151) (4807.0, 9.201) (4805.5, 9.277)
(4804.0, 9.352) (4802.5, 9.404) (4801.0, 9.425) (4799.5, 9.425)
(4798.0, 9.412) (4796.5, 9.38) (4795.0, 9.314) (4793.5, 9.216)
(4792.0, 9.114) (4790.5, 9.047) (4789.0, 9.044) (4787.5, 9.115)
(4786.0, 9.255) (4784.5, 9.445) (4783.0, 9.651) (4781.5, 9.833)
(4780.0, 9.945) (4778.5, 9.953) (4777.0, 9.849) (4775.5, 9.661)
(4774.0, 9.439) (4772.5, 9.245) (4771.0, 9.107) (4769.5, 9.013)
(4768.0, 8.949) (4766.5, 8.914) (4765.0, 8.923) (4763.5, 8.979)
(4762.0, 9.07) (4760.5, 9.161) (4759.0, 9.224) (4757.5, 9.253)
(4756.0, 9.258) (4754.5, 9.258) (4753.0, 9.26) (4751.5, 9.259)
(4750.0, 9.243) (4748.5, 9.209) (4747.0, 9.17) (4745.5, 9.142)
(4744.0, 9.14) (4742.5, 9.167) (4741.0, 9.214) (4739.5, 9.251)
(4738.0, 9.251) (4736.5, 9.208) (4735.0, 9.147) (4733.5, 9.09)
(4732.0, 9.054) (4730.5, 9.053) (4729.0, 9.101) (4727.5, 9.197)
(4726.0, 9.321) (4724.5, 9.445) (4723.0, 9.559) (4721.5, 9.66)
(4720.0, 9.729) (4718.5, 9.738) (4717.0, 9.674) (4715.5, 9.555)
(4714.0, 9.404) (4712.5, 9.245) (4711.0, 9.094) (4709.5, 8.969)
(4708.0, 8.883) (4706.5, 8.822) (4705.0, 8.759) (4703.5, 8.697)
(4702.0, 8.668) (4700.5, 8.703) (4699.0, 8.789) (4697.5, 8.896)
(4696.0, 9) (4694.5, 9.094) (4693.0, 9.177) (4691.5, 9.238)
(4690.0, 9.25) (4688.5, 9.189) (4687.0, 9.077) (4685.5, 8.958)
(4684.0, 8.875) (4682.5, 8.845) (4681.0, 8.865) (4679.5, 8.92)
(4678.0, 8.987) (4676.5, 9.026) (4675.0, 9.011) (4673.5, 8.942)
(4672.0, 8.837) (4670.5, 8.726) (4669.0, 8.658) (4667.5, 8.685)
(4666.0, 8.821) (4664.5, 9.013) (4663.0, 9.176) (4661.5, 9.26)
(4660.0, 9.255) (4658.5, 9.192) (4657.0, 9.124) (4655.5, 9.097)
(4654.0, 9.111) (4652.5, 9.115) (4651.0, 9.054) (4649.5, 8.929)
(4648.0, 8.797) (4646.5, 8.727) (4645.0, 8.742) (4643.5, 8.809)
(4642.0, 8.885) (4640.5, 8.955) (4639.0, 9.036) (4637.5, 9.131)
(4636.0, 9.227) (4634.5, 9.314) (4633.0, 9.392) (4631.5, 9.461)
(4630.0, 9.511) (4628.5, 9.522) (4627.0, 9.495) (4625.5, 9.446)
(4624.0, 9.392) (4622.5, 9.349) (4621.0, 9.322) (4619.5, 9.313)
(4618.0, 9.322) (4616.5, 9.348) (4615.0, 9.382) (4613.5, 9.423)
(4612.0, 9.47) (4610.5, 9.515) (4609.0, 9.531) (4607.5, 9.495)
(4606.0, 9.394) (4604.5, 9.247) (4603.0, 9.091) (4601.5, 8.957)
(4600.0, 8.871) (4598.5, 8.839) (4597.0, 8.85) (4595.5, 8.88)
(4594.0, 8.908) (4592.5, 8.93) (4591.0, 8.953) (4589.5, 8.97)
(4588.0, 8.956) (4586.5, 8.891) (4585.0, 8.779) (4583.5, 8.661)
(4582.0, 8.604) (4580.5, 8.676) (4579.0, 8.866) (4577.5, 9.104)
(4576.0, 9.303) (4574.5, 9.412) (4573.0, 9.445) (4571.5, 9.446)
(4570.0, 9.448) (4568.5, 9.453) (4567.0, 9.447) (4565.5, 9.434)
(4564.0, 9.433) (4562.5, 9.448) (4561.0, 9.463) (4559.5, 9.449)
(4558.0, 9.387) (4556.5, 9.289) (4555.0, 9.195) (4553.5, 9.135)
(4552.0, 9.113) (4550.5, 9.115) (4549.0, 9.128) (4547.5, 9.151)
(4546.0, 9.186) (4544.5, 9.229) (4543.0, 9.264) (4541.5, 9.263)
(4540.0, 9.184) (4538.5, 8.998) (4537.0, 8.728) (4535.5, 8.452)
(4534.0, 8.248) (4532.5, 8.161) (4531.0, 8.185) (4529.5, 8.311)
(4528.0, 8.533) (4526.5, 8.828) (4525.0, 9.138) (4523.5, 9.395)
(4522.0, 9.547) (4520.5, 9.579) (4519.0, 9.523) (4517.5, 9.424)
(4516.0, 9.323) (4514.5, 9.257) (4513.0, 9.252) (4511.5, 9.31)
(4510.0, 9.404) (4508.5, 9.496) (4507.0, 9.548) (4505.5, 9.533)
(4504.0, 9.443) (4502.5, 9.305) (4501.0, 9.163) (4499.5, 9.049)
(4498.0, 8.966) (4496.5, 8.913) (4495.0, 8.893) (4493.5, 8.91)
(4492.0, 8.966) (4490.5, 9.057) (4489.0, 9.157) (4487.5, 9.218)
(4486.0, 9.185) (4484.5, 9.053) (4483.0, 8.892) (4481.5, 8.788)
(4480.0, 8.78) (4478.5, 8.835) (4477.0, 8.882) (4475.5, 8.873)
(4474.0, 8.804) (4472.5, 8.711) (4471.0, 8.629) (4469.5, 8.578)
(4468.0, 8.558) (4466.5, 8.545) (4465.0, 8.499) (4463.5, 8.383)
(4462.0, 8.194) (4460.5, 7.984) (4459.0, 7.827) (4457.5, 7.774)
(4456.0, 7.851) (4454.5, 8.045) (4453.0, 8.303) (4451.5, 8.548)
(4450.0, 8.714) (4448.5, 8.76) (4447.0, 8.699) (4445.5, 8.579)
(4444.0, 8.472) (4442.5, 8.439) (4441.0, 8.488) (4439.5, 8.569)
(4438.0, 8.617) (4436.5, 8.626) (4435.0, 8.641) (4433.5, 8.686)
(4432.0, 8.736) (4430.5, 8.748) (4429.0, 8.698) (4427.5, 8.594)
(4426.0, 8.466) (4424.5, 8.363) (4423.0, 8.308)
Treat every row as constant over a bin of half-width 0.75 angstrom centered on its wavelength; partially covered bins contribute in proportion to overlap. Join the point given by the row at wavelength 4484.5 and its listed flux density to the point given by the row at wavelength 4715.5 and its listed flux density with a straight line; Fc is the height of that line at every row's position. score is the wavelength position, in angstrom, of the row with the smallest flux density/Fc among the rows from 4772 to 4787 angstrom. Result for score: 4786.0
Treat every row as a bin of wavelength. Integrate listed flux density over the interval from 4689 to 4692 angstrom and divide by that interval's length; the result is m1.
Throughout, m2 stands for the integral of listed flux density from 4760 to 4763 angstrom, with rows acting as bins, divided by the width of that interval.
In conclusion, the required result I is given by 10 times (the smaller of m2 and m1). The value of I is 91.0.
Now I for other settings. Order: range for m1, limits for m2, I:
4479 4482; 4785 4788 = 87.9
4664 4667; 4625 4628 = 88.9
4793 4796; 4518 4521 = 92.8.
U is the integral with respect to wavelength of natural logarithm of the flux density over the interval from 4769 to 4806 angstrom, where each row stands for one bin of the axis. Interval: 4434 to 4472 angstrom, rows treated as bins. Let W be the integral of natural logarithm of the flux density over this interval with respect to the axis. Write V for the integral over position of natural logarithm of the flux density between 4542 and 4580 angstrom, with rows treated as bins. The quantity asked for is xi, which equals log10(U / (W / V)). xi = 1.94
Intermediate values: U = 82.9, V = 84.7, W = 80.9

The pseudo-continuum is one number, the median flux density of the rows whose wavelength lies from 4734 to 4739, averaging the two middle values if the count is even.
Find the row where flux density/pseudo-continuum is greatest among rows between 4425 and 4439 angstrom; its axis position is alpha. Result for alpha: 4430.5 angstrom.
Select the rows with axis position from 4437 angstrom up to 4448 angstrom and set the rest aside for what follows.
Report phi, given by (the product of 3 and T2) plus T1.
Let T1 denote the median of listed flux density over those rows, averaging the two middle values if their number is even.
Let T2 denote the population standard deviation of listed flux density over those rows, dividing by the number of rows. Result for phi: 8.8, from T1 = 8.6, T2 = 0.08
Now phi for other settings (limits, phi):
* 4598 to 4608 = 9.8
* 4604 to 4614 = 9.7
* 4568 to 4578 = 9.8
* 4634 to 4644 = 9.5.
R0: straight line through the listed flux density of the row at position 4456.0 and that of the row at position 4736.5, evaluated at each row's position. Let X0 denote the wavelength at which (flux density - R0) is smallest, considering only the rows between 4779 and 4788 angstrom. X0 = 4787.5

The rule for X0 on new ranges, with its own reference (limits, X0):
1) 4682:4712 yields 4702.0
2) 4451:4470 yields 4457.5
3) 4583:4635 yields 4583.5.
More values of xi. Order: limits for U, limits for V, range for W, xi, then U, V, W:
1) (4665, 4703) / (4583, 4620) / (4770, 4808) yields 1.90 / 83.2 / 81.8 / 85.1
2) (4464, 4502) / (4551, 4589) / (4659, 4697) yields 1.92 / 83.0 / 84.3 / 83.5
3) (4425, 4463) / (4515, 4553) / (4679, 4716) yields 1.92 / 81.0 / 83.5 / 81.3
